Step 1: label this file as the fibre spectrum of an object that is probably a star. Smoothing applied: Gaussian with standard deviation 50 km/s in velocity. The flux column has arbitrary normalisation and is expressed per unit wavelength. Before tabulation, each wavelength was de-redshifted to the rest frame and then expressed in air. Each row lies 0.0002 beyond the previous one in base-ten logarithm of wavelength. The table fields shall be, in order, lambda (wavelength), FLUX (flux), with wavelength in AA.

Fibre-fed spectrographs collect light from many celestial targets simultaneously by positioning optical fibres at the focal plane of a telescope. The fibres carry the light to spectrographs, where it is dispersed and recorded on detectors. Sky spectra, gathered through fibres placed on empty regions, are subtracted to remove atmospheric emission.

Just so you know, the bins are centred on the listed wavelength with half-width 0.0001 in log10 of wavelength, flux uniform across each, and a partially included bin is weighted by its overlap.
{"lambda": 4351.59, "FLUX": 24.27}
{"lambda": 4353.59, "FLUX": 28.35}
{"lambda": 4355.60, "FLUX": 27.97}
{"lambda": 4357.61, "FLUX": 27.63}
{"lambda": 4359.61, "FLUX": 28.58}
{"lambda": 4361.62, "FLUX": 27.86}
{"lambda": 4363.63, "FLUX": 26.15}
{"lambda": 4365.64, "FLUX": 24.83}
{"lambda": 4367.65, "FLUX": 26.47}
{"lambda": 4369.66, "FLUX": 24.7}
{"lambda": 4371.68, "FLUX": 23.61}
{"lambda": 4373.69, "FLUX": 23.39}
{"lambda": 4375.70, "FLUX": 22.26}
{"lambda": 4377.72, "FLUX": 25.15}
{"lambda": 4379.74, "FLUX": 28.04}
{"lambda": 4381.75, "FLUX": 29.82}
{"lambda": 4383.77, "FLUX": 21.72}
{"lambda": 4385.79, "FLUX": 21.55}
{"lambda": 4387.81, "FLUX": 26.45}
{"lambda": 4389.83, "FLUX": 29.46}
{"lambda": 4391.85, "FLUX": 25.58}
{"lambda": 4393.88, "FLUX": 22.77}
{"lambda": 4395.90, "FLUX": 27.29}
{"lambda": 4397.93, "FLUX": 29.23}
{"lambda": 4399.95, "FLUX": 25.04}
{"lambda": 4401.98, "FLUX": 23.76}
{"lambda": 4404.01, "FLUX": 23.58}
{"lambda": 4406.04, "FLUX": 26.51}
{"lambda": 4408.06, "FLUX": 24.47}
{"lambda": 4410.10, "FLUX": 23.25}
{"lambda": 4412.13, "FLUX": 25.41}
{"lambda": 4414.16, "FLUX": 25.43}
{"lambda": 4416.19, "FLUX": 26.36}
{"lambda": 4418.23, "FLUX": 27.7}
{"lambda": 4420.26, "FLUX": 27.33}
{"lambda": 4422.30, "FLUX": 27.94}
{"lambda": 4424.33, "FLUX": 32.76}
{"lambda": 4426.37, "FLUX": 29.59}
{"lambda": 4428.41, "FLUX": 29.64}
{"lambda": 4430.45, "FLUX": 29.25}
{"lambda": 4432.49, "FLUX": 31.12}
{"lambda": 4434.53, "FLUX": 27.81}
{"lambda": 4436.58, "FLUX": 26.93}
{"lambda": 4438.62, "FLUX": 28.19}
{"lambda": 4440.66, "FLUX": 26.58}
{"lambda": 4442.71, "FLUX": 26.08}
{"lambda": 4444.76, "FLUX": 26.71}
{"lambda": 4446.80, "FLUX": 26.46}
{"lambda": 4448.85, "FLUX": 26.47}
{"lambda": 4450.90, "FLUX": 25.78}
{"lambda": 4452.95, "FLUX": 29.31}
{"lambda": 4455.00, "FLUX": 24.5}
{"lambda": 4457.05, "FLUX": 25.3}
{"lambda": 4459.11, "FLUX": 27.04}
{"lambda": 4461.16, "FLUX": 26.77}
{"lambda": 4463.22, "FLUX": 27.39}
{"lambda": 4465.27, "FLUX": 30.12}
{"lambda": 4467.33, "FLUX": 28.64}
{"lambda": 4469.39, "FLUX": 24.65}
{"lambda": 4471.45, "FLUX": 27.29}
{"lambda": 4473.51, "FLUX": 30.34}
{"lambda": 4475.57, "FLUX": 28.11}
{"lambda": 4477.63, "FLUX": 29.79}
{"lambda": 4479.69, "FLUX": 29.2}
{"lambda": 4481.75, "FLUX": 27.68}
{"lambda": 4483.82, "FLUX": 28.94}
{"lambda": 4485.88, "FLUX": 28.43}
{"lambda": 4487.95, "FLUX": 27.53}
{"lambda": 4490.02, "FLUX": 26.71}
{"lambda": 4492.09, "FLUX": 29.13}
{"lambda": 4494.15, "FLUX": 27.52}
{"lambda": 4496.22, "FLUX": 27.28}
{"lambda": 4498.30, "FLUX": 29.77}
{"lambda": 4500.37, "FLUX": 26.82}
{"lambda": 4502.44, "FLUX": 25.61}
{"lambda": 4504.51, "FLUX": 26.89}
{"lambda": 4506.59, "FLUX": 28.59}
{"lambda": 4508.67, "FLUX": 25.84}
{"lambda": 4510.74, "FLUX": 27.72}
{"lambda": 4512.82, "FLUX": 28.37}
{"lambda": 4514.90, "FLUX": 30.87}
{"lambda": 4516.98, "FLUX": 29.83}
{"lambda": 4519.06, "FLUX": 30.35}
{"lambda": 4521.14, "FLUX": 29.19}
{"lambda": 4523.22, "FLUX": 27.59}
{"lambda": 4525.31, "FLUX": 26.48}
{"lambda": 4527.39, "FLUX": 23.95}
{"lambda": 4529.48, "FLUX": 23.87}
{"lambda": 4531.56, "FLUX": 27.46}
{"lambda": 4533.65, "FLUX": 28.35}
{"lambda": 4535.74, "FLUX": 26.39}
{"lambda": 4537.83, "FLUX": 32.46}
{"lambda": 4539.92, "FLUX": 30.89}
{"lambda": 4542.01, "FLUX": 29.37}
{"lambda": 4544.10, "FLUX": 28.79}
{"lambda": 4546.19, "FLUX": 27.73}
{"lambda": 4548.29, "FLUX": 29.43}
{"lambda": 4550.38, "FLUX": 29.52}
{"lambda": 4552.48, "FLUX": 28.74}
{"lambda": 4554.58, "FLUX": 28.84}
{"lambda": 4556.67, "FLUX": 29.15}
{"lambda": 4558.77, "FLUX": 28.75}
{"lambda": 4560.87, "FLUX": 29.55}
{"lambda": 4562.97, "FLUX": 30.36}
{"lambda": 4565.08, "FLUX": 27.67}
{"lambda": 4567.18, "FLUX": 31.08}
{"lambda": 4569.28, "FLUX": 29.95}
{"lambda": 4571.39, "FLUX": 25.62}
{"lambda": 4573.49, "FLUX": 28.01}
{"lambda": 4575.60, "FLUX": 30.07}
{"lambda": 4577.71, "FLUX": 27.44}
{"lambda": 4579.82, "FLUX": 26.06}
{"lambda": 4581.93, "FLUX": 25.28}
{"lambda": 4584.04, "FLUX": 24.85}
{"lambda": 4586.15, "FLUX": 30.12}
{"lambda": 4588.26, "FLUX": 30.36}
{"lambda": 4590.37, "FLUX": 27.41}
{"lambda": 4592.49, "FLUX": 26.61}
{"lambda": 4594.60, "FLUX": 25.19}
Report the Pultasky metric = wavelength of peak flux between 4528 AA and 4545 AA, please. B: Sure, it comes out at 4537.83 AA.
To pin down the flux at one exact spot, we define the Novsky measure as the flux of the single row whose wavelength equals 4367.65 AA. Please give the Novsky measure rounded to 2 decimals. 26.47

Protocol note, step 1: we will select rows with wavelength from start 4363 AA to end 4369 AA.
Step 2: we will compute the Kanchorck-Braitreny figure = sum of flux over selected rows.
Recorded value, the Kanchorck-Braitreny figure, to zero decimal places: 77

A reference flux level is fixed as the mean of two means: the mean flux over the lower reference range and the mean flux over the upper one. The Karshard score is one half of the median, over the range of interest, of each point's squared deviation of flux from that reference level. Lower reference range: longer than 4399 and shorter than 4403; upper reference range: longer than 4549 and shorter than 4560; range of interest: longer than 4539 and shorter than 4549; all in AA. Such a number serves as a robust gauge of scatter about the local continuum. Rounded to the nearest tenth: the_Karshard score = 3.6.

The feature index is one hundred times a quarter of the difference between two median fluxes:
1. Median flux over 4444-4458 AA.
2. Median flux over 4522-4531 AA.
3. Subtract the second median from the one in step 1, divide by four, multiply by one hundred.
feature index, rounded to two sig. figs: 31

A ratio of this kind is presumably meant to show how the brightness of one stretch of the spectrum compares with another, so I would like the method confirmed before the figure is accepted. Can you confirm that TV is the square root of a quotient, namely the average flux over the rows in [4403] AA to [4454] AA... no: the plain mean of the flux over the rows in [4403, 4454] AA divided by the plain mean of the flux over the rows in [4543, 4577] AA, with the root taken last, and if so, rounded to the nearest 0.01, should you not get 0.97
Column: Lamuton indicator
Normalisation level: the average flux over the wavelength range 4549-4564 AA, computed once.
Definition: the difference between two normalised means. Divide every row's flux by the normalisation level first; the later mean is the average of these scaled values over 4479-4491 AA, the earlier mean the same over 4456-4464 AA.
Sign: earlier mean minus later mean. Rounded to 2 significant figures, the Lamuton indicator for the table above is -0.050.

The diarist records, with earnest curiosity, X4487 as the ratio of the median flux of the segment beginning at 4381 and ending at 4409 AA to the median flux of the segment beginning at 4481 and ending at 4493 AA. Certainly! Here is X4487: 0.90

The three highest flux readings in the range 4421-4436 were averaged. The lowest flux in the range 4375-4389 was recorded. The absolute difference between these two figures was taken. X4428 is 10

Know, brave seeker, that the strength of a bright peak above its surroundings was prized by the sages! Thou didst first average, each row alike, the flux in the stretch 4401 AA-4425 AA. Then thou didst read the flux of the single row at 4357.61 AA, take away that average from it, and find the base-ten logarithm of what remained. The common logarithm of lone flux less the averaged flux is 0.2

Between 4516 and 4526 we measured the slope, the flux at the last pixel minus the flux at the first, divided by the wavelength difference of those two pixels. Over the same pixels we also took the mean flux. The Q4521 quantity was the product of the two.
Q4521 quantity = -12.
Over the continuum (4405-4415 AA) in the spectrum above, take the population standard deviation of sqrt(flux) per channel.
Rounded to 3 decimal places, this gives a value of 0.110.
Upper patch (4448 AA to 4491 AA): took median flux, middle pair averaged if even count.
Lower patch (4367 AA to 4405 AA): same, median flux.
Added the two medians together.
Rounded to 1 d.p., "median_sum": 52.6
